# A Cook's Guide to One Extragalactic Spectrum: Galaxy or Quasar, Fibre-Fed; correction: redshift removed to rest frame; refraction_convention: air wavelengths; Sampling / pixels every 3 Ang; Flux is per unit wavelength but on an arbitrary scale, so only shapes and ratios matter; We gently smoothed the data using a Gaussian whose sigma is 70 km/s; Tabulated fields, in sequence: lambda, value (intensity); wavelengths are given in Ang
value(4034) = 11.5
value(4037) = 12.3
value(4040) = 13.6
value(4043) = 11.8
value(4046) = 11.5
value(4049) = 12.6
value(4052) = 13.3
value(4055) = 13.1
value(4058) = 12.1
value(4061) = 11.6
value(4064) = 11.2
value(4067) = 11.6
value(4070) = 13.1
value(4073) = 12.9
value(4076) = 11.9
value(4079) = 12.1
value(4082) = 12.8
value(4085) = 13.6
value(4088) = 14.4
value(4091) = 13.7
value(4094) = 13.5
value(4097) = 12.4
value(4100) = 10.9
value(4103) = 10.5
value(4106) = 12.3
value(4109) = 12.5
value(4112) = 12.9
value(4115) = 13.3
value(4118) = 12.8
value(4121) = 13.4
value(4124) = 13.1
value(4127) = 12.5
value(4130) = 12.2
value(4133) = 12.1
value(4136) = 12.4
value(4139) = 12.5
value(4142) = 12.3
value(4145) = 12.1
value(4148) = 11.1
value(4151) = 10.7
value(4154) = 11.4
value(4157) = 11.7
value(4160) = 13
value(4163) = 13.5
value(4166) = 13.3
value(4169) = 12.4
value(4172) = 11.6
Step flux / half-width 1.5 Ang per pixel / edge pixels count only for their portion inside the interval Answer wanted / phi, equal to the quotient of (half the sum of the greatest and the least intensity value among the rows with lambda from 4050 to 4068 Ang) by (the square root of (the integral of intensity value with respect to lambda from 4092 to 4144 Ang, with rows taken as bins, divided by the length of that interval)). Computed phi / 3.47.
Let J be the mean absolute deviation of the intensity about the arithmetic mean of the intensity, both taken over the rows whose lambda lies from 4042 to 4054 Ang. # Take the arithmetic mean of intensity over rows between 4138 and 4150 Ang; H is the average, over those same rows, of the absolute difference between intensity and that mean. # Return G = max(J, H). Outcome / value 0.65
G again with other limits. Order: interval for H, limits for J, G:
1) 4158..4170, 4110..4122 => 0.35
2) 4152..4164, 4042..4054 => 0.85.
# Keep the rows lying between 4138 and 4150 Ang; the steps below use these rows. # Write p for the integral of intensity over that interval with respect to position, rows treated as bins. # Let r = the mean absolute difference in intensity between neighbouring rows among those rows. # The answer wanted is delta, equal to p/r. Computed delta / 307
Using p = 143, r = 0.47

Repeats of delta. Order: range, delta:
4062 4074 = 208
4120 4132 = 382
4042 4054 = 212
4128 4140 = 886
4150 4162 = 185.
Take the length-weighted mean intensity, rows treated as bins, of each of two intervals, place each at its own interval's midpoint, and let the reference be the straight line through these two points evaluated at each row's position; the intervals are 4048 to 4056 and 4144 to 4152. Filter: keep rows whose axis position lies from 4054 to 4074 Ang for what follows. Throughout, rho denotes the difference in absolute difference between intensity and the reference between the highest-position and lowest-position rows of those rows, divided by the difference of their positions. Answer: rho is 0.007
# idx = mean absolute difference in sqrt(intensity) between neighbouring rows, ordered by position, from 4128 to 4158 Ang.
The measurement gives 0.054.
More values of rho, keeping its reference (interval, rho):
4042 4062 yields -0.007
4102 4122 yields 0.001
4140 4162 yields 0.057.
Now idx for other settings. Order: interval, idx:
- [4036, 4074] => 0.111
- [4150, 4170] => 0.093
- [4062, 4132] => 0.094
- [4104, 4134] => 0.053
